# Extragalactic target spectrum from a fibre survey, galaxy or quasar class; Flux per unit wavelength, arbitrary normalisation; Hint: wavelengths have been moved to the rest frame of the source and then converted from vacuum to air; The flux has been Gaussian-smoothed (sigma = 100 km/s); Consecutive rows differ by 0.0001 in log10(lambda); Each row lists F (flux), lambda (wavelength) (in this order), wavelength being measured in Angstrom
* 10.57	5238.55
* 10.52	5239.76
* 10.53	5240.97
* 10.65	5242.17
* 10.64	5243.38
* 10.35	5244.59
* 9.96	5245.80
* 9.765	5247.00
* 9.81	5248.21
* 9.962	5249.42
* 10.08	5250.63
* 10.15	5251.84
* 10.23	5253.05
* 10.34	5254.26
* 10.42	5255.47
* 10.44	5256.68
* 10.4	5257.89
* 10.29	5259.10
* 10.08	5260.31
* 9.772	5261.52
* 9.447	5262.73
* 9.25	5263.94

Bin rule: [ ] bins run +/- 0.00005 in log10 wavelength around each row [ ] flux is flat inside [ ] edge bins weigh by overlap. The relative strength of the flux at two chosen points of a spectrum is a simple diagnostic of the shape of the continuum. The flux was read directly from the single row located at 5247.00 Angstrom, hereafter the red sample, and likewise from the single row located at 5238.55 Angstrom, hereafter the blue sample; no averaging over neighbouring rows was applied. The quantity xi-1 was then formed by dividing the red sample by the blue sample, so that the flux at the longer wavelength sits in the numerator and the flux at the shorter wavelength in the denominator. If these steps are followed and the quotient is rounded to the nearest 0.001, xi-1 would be 0.924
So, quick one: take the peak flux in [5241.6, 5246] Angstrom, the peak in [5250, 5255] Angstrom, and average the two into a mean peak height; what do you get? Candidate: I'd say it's 10.5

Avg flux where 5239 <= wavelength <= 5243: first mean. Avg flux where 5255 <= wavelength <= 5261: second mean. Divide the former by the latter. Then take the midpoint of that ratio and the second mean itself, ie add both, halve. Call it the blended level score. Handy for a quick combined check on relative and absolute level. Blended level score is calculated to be 5.67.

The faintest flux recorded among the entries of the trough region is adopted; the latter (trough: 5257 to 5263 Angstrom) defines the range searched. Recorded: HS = 9.447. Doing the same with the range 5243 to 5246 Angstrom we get 9.96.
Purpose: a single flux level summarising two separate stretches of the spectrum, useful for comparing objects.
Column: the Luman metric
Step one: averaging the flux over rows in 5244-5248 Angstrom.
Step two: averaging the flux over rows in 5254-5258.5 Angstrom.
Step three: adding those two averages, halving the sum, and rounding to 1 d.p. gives 10.2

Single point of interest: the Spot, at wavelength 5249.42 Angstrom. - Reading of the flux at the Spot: 9.962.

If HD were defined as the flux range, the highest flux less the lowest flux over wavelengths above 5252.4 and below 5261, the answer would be 0.36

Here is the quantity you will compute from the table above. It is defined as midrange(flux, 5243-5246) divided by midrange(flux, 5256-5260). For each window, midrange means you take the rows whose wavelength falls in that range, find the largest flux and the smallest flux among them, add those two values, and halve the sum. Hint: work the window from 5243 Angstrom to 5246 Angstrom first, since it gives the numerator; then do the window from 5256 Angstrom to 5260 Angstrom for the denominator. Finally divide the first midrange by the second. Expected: 0.99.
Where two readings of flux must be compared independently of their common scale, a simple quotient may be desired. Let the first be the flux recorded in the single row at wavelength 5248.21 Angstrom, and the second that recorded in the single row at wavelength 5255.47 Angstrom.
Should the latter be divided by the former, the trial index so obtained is 1.06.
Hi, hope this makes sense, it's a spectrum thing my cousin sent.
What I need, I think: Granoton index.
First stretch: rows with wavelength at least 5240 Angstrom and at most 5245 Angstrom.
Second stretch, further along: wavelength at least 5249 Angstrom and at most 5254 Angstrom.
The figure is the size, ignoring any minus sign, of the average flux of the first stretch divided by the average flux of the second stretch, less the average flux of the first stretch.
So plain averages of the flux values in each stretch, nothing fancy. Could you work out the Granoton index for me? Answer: 9.5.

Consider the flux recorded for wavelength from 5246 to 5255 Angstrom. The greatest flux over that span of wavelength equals 10.34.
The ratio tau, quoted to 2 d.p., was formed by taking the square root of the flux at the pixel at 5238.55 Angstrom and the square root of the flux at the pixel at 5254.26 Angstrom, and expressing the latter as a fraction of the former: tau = 0.99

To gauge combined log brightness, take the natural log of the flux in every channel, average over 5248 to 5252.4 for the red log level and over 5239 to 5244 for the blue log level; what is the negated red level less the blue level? -4.66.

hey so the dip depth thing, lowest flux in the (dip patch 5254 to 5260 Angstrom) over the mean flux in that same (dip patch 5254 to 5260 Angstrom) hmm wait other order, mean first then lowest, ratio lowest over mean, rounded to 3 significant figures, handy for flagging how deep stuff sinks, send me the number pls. 0.992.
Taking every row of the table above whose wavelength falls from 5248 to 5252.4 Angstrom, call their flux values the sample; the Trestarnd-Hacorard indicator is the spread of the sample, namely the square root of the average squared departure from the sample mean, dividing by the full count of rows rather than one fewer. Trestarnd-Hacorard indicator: 0.13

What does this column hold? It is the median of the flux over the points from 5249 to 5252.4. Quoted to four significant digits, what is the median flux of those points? 10.08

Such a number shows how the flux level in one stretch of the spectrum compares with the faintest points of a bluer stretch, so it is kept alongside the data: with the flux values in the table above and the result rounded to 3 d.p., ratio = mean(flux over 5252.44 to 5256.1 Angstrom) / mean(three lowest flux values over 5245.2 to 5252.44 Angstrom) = 1.049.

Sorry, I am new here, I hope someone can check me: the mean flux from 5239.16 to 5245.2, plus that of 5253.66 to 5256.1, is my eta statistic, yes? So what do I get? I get 20.9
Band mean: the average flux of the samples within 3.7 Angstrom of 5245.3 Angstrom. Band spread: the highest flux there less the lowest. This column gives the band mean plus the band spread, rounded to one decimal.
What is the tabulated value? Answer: 11.1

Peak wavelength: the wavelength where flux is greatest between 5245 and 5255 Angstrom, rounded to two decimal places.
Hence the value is 5254.26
